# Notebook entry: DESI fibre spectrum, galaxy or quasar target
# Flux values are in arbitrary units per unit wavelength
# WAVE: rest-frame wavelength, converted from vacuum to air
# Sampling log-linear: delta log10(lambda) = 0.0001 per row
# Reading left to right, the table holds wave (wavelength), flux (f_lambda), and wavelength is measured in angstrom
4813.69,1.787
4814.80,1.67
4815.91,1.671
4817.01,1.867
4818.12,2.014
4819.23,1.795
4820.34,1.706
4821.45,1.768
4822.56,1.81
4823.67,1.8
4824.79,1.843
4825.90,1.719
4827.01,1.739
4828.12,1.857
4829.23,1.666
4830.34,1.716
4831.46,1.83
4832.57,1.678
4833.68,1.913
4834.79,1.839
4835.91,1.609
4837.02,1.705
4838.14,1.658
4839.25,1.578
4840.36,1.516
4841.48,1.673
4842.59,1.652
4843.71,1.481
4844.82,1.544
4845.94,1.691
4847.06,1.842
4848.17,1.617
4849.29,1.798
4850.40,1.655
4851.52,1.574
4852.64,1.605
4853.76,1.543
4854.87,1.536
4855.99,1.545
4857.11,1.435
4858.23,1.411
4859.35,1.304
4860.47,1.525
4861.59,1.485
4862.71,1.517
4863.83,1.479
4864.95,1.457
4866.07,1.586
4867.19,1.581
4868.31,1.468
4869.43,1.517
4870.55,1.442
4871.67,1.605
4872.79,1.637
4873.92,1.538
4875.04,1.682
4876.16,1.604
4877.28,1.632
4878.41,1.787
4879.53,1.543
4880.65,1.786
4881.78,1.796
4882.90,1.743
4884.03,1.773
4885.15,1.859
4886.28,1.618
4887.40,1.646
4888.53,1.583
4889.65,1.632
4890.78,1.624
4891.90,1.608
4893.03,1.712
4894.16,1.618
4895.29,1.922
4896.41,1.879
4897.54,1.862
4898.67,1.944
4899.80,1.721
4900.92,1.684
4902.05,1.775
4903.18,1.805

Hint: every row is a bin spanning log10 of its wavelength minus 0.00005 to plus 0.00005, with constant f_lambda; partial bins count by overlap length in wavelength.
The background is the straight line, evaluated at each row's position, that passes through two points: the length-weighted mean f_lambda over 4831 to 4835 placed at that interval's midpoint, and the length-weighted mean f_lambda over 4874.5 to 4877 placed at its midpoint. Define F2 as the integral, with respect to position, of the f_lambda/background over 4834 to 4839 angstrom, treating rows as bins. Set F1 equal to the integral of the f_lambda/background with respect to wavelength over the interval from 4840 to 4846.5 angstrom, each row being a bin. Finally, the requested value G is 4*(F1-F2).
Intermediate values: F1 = 5.8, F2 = 5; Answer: 4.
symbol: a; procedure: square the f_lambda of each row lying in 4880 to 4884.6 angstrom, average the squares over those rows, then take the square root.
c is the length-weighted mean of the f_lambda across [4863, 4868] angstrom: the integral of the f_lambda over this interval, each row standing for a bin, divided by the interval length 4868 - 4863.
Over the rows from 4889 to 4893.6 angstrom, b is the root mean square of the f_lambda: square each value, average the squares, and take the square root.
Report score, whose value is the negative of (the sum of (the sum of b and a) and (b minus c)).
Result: -3.54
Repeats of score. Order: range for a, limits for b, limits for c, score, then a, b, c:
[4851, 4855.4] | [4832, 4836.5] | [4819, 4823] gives -3.33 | 1.6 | 1.76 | 1.77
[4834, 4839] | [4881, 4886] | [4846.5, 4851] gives -3.56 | 1.7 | 1.79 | 1.73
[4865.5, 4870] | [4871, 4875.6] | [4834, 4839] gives -3.07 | 1.5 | 1.62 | 1.70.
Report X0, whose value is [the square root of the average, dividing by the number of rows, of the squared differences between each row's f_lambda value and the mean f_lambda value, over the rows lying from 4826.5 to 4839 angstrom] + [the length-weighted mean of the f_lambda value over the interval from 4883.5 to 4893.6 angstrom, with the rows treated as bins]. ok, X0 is 1.77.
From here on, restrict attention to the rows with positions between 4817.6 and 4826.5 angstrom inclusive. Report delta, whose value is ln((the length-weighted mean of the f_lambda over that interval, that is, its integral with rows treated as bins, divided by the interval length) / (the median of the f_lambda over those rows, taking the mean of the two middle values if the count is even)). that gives 0.00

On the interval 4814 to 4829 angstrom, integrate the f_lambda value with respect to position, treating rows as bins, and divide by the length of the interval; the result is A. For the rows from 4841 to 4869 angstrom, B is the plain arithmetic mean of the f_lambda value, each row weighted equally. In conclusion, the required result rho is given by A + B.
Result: 3.35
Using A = 1.79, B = 1.56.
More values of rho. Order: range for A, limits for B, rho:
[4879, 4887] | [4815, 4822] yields 3.53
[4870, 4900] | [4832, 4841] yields 3.38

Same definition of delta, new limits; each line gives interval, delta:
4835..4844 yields -0.01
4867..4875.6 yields 0.00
